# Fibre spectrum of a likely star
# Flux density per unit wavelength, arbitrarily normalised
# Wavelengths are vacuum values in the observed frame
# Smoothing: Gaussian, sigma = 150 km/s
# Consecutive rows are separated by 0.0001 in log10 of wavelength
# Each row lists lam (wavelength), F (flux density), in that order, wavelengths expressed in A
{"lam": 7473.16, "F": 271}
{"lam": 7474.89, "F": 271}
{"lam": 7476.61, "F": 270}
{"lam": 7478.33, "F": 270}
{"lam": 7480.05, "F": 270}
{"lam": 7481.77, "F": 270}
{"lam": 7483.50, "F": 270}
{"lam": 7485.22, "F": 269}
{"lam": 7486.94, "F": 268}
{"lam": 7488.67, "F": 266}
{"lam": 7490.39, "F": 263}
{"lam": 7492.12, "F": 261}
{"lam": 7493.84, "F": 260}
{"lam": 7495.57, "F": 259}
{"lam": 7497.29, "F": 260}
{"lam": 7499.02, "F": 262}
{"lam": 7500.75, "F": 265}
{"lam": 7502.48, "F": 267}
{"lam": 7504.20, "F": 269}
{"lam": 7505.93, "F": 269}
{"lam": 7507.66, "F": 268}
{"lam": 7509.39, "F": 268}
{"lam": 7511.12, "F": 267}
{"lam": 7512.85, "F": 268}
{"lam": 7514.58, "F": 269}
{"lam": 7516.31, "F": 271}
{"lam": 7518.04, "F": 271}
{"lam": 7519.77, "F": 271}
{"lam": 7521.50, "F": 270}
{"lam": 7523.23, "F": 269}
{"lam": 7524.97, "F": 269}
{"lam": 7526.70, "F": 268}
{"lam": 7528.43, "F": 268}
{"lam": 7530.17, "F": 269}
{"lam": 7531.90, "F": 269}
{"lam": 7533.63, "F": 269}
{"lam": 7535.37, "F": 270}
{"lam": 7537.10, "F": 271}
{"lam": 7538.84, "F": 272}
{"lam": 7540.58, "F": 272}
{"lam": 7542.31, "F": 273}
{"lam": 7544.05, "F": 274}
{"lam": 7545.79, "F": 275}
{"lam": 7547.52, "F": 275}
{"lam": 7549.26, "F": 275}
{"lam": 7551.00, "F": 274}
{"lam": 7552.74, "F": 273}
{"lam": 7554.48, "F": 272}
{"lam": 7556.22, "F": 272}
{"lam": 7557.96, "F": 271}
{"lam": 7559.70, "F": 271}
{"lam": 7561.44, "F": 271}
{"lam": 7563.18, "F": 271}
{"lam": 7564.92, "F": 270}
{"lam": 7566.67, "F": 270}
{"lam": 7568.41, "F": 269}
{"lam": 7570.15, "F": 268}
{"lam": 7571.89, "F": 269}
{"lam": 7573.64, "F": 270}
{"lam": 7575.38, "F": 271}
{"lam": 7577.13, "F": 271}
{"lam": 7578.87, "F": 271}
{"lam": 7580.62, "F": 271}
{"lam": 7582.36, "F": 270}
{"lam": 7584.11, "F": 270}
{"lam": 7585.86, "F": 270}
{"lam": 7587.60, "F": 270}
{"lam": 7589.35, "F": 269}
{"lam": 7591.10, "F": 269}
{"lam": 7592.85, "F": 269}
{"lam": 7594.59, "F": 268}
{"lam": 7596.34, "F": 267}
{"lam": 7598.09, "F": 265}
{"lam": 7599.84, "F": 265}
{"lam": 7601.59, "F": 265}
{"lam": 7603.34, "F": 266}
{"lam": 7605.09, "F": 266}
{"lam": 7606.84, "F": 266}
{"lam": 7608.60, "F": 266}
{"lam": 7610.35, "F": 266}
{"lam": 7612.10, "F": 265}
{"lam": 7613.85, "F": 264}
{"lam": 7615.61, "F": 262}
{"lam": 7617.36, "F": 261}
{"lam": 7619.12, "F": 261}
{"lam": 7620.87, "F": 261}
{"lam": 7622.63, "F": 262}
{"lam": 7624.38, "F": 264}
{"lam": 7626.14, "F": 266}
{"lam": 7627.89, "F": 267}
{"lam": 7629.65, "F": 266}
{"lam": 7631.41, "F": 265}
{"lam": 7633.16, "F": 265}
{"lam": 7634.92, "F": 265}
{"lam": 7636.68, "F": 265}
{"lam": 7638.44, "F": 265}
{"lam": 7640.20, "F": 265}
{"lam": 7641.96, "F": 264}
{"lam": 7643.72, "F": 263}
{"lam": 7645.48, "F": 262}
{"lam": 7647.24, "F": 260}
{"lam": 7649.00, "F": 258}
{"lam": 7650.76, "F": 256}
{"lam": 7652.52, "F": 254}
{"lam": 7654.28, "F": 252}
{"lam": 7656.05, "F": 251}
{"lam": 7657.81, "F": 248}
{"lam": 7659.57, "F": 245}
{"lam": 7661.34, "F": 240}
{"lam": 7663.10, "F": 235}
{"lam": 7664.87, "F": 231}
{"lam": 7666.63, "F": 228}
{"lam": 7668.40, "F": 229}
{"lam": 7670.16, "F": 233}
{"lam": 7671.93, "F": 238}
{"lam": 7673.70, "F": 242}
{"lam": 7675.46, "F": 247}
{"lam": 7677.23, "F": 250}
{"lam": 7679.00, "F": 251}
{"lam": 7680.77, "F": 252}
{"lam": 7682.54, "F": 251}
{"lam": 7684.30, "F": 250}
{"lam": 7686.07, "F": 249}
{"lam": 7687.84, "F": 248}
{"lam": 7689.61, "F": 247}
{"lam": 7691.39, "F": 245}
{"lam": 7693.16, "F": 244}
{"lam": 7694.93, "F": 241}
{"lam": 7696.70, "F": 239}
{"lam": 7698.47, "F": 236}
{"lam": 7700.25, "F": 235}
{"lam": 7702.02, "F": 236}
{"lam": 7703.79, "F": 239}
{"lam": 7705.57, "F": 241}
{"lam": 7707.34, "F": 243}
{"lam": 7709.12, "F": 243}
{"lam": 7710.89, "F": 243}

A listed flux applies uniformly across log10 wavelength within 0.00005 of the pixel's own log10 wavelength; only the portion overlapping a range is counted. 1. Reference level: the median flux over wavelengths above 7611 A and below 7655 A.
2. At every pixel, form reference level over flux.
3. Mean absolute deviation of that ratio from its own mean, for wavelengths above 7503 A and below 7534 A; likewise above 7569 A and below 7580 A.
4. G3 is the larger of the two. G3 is 0.004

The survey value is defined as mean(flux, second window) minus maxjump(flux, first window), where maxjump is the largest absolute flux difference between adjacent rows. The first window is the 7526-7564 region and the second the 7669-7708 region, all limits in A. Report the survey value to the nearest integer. 242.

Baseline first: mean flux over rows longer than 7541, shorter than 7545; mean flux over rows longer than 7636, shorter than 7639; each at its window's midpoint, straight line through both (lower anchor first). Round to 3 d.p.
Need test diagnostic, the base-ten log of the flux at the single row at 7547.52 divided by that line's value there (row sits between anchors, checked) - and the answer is 0.003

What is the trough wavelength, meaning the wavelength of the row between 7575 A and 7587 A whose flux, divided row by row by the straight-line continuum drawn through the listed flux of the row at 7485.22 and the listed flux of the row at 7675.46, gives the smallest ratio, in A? 7582.36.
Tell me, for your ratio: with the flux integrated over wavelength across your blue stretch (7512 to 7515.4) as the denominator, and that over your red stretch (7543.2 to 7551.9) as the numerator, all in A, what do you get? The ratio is 2.6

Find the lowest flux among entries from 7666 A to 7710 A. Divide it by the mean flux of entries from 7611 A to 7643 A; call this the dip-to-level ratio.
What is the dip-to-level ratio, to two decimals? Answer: 0.86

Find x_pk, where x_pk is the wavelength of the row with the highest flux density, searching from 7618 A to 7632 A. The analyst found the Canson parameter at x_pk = 7627.89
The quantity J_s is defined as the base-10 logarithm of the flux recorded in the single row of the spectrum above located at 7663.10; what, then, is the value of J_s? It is 2.37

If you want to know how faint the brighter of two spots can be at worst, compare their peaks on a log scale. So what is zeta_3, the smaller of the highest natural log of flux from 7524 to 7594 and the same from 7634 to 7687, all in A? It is 5.580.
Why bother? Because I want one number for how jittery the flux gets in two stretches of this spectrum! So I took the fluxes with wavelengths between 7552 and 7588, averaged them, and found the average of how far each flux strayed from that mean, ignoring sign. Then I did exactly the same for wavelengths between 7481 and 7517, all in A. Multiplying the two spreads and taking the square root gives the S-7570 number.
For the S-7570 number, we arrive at 1.7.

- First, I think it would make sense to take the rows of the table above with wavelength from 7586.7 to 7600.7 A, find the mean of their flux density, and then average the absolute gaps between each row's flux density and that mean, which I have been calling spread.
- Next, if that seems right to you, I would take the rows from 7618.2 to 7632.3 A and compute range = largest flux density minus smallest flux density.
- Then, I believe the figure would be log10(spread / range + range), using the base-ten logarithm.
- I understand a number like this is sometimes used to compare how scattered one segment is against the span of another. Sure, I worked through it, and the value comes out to 0.80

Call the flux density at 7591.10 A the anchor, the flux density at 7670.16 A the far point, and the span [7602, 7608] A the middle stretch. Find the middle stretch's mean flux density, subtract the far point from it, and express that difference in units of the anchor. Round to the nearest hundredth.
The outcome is 0.12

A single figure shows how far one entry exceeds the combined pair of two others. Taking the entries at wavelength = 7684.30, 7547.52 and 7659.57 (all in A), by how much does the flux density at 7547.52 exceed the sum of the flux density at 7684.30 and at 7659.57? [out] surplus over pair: -220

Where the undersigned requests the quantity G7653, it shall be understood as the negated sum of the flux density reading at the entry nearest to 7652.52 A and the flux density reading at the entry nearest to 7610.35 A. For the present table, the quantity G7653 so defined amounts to -520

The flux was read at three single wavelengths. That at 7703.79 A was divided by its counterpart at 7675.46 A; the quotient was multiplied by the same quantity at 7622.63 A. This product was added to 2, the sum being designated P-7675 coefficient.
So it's 256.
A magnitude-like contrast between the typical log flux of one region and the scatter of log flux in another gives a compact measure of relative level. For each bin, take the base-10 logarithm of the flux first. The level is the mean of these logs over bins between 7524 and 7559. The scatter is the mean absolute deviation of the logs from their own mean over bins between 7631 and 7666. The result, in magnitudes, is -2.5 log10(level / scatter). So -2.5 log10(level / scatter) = -5.5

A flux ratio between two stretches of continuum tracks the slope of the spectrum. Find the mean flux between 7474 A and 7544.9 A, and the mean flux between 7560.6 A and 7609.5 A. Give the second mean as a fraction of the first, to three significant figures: 1.00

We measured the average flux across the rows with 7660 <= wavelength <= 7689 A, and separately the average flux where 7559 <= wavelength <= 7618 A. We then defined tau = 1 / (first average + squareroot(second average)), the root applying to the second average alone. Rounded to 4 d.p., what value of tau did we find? 0.0039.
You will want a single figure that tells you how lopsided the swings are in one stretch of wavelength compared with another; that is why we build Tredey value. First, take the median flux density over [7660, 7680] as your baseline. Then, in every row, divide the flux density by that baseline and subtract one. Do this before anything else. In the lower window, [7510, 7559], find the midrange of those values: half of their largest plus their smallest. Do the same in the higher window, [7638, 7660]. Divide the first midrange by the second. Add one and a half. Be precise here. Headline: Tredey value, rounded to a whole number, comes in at 3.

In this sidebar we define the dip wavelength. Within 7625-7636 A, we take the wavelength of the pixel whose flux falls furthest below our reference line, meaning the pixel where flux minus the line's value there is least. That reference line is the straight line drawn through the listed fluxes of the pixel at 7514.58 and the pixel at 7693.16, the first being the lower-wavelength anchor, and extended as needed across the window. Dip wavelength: 7631.41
